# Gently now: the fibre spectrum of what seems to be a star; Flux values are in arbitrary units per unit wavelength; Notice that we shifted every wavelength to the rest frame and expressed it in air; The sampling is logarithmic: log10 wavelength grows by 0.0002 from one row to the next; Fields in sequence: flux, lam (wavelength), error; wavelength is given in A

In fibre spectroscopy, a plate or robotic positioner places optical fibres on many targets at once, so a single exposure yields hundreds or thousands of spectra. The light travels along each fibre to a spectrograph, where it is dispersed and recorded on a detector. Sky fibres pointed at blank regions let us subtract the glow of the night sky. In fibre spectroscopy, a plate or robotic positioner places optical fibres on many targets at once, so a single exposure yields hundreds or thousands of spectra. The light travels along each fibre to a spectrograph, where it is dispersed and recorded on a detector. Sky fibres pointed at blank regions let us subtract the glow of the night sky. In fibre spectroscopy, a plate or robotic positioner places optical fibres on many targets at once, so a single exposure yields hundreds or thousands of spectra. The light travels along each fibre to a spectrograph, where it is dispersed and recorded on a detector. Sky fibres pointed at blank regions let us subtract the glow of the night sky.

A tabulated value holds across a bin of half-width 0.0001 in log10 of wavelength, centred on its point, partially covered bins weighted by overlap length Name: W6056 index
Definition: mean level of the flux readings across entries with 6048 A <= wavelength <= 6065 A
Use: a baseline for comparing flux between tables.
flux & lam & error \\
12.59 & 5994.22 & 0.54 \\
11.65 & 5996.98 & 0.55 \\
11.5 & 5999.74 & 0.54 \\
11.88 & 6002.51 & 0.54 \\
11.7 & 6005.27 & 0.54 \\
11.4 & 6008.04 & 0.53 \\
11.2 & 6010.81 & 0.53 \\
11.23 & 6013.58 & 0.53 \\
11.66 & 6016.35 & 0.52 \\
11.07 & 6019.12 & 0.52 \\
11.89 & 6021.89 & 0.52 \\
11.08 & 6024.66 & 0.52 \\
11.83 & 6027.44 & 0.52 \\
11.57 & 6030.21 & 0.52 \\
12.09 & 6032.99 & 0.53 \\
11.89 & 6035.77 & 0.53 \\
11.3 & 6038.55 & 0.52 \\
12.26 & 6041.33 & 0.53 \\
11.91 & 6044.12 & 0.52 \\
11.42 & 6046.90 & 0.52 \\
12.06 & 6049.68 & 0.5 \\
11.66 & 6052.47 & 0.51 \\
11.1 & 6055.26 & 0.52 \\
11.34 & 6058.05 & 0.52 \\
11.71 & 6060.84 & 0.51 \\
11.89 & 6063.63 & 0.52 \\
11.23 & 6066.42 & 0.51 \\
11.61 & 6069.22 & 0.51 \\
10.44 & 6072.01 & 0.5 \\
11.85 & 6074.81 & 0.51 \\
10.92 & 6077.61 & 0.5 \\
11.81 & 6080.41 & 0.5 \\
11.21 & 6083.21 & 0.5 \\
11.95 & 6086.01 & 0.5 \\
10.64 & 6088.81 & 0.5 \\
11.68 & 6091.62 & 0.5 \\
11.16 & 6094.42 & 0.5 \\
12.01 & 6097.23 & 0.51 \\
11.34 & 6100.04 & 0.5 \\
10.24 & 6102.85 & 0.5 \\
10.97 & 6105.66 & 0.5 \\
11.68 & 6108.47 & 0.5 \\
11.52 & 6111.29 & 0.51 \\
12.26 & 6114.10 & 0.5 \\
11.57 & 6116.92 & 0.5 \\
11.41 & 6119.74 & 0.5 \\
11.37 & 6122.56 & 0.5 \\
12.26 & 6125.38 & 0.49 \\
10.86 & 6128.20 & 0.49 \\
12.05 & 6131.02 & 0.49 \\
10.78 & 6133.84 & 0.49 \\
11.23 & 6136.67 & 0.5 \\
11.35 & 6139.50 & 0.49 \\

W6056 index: 11.6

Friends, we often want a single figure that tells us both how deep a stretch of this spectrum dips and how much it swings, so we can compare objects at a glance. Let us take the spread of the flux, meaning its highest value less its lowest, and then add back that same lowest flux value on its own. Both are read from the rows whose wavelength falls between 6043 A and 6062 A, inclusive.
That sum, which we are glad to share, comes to 12.1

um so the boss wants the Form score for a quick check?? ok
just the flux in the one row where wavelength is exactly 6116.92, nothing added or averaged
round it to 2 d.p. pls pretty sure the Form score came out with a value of 11.57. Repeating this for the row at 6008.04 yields 11.40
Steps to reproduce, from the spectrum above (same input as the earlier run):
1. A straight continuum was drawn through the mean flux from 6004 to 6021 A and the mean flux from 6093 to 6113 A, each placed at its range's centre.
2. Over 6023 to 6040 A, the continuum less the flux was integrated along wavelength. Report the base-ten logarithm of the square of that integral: 1.3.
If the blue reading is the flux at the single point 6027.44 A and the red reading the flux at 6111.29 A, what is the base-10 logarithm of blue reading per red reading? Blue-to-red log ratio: 0.012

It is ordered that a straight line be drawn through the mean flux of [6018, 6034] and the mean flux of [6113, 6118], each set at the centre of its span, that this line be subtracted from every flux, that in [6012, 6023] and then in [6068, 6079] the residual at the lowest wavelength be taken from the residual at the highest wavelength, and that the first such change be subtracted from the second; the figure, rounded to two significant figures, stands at -1.4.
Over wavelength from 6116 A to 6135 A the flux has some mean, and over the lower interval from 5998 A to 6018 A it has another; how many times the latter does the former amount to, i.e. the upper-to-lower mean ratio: 1.00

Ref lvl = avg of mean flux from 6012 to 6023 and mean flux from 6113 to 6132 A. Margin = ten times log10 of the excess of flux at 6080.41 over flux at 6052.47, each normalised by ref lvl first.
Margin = -19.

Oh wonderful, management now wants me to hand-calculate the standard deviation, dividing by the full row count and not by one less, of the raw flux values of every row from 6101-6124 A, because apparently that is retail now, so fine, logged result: 0.55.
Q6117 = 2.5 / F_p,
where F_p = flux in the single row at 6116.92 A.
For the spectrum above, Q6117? 0.216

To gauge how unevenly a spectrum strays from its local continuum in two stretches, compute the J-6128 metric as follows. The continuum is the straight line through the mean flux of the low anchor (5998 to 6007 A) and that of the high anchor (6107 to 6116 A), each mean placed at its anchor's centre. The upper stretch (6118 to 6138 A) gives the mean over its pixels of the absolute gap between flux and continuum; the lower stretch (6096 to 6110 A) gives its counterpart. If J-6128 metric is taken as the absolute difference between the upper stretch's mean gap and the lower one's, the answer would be 0.05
